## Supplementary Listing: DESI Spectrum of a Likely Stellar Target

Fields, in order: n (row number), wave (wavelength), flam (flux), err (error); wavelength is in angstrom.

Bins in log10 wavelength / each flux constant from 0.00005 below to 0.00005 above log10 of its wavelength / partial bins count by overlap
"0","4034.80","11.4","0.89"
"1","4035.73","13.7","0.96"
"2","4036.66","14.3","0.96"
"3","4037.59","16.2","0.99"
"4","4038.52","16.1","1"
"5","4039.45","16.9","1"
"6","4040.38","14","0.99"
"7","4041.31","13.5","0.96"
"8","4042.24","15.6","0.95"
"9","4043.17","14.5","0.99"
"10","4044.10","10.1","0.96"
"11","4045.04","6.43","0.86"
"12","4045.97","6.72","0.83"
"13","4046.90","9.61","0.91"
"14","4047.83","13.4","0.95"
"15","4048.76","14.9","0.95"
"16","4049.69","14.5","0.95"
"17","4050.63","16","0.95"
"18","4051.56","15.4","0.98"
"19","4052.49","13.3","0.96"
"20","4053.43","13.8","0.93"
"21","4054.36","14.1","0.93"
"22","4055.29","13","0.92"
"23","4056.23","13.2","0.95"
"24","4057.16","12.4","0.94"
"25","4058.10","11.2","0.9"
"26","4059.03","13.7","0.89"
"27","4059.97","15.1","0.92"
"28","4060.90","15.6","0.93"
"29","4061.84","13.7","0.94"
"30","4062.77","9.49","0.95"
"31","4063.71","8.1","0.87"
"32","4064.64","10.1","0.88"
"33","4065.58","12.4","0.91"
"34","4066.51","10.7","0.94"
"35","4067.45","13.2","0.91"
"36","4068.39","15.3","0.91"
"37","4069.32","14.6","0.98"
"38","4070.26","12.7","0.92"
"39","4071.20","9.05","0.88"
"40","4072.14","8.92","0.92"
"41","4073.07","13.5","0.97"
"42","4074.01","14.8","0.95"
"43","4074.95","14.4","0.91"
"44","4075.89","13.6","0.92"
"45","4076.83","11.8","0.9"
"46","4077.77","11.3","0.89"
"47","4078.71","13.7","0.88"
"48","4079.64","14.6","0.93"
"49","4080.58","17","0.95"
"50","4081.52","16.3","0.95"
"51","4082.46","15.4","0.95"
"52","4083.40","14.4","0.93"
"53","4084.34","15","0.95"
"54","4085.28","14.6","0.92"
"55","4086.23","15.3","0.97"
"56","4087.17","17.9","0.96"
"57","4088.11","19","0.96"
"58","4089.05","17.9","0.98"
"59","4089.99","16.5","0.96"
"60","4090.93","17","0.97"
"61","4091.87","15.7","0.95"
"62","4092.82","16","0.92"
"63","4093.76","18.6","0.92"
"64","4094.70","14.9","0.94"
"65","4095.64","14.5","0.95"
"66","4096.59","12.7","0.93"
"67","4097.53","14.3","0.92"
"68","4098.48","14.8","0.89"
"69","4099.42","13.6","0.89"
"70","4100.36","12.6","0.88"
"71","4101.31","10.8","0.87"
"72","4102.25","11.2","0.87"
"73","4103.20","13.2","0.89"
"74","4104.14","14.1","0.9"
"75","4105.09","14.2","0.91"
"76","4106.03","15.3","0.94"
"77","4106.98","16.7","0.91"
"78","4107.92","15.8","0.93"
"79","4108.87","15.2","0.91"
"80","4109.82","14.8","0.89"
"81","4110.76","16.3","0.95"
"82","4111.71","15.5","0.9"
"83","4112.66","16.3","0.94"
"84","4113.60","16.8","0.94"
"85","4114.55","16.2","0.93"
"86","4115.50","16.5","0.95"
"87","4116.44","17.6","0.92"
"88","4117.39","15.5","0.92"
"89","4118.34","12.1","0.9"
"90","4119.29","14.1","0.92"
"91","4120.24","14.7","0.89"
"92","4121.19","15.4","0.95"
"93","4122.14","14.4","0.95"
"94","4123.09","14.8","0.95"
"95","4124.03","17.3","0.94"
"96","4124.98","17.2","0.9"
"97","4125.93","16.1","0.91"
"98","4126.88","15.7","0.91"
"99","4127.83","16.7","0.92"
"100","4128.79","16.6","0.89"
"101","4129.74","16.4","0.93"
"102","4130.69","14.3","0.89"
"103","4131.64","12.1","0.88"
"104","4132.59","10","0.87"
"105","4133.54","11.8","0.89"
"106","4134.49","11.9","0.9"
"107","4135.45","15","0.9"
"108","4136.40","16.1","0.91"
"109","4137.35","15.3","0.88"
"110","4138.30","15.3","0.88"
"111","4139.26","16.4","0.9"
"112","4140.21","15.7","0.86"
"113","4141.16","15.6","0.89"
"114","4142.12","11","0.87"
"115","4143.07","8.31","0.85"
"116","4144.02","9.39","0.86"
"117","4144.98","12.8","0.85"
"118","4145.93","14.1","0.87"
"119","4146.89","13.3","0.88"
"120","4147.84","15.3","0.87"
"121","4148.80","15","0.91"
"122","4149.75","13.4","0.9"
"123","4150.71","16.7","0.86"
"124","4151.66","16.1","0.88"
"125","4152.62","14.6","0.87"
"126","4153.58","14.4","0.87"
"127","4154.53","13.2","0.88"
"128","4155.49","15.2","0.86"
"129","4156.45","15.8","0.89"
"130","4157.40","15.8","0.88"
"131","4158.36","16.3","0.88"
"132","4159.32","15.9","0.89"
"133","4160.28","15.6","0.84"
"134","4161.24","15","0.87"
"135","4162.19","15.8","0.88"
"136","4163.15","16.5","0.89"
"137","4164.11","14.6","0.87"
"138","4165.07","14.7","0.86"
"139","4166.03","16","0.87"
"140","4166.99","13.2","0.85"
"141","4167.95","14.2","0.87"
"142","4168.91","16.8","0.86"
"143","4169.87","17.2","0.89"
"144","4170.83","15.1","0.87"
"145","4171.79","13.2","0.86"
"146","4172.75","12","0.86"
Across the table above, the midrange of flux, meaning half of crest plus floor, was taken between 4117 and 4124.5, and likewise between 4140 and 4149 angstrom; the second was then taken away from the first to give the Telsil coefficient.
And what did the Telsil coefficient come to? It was 2.7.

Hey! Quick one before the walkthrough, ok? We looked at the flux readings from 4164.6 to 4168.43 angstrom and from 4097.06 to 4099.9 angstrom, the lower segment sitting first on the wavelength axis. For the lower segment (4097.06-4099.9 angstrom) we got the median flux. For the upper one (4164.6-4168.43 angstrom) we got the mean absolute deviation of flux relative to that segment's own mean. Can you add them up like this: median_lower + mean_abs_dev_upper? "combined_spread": 15.1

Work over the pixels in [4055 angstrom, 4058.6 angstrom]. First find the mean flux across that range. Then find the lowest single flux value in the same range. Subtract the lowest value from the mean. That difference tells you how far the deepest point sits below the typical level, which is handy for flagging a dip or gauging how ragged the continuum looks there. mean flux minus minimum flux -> 1.2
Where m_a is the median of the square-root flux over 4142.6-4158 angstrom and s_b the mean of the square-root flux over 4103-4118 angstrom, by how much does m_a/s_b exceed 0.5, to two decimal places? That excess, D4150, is 0.46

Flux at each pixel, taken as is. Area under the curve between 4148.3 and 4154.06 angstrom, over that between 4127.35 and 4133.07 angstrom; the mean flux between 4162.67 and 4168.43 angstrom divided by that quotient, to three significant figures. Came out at 14.1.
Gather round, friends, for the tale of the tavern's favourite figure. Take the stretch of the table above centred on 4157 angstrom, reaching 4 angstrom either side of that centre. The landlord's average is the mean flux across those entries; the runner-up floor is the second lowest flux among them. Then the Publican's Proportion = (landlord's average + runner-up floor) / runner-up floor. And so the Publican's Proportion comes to 2.06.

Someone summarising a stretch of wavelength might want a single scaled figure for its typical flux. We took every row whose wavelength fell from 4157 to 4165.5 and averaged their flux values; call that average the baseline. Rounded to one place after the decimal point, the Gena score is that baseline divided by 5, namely 3.1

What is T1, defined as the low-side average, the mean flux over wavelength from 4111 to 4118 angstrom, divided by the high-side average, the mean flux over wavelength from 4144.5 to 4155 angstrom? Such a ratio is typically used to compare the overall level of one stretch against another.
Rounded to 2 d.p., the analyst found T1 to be 1.13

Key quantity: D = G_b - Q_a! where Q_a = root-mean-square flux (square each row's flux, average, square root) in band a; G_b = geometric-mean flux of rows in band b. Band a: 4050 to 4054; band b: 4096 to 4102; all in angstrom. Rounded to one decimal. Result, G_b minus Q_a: -1.6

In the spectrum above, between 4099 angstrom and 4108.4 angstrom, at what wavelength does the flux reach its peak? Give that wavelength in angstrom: 4106.98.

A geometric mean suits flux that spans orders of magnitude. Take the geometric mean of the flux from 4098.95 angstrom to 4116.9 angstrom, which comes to 14.8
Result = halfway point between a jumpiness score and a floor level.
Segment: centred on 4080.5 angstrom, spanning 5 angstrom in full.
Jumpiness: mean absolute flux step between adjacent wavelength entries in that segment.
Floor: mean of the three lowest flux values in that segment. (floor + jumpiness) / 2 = 7.90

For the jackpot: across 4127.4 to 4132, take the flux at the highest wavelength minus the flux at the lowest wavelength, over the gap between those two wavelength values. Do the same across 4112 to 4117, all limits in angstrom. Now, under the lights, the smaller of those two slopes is -1.2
